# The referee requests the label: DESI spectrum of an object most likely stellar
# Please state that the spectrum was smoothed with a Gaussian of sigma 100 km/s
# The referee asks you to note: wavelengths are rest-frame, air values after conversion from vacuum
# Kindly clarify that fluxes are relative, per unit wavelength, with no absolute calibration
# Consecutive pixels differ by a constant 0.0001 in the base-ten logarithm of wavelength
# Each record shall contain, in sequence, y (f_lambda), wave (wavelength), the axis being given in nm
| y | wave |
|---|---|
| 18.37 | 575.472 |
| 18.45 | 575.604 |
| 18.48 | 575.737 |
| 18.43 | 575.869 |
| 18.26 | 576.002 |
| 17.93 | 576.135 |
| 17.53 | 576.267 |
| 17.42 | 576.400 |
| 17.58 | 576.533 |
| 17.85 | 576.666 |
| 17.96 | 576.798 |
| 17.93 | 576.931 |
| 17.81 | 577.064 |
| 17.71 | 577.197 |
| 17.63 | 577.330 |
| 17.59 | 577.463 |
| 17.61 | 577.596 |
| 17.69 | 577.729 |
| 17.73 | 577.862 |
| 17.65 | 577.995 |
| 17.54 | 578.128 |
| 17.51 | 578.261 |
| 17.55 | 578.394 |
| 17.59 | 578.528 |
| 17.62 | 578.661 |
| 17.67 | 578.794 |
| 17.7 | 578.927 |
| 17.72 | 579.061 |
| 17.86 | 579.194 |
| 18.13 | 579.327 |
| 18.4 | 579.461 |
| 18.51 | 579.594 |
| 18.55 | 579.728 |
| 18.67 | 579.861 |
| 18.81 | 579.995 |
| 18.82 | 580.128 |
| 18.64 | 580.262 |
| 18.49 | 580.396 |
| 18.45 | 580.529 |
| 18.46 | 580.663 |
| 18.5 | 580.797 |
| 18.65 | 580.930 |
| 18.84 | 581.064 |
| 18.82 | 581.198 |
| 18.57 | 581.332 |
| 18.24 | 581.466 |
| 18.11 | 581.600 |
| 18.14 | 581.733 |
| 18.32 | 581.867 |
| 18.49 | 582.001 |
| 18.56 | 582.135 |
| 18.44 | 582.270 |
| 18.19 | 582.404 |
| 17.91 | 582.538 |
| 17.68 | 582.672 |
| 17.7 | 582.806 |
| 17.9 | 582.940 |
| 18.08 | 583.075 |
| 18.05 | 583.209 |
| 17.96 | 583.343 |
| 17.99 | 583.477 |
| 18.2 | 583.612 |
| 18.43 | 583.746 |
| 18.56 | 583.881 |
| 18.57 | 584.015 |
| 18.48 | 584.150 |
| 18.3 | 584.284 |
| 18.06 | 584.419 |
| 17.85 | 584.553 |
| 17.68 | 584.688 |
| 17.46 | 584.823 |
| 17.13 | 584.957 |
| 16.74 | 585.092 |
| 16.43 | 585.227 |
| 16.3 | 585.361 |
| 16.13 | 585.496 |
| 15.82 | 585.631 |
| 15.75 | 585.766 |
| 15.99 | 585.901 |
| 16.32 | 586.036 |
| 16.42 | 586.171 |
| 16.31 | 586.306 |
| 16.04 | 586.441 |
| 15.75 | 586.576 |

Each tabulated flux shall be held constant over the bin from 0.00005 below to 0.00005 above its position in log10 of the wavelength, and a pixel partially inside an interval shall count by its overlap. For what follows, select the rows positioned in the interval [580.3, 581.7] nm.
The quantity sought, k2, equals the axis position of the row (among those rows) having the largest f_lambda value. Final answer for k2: 581.064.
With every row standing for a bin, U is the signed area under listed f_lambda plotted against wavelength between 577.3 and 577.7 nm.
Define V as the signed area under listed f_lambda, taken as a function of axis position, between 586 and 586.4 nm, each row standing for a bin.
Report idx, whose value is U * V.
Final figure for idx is 46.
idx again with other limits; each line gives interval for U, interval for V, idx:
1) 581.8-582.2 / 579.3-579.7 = 54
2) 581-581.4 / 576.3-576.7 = 53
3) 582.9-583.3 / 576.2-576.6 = 50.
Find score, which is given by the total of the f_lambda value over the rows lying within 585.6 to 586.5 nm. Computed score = 113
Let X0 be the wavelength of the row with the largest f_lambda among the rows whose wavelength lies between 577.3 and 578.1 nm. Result 577.862 nm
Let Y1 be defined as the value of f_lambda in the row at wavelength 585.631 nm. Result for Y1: 15.82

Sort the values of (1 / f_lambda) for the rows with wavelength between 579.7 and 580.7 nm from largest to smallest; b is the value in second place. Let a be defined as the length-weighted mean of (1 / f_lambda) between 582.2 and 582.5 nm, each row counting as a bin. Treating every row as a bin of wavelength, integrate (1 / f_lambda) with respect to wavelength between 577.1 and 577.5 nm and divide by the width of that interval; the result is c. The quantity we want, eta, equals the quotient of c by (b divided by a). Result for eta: 0.057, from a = 0.0546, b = 0.0542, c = 0.0566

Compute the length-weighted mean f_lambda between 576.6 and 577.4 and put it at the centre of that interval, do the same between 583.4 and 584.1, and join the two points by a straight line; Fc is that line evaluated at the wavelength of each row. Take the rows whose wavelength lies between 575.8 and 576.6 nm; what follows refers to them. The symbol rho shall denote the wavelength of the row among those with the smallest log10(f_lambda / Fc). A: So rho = 576.400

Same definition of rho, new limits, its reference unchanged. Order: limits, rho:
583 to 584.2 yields 583.343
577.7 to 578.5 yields 578.261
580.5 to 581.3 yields 580.663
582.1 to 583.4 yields 582.672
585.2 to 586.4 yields 585.766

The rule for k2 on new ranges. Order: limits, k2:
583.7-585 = 584.015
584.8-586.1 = 584.823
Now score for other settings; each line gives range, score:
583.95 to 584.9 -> 126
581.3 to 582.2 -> 128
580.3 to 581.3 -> 130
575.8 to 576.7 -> 125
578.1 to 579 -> 123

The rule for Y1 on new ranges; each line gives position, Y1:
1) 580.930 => 18.65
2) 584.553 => 17.85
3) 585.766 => 15.75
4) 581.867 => 18.32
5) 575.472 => 18.37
